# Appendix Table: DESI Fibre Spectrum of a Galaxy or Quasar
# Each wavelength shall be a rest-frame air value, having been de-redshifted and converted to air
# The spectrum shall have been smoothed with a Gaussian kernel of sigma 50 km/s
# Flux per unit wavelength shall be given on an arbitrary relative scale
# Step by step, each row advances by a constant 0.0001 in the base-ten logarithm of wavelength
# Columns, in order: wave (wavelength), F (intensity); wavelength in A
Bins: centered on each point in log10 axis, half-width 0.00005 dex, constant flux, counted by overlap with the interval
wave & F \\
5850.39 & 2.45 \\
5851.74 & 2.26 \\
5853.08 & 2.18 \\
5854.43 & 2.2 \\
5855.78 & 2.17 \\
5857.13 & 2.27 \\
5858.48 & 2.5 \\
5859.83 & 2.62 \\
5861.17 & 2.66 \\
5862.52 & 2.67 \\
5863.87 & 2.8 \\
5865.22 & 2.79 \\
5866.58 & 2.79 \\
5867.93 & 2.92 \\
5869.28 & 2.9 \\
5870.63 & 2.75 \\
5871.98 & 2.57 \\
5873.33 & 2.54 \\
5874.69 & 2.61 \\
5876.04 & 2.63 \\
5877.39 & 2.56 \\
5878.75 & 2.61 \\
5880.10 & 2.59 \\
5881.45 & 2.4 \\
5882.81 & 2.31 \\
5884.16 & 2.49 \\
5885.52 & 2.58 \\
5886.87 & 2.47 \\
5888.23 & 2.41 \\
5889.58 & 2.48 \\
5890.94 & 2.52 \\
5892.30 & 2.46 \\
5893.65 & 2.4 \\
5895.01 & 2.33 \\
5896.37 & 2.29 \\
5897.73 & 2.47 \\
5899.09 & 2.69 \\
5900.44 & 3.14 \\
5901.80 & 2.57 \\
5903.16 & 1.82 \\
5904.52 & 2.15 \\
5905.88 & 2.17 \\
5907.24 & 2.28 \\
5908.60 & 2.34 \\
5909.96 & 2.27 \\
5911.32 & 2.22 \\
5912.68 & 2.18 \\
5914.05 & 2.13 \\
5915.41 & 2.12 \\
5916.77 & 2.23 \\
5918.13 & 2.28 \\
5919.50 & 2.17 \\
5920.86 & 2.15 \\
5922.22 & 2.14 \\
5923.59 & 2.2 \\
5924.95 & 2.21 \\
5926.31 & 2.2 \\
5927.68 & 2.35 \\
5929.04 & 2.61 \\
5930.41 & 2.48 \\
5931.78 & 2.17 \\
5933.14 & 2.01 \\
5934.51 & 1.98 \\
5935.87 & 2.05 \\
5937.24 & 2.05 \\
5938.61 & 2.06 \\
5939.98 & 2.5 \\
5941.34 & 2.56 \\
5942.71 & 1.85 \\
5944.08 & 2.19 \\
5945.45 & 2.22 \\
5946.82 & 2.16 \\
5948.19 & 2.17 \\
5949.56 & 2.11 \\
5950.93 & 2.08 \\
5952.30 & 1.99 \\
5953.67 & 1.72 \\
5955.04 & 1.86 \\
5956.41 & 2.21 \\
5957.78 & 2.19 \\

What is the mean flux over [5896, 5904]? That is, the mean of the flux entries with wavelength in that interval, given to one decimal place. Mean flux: 2.5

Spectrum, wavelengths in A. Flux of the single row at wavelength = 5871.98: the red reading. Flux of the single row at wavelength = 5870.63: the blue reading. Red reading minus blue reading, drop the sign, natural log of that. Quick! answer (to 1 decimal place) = -1.7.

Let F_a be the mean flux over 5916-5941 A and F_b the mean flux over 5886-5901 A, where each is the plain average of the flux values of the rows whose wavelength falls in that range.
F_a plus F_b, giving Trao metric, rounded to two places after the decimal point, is 4.73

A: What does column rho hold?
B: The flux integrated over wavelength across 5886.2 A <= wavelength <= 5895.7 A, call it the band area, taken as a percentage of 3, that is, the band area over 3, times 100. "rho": 772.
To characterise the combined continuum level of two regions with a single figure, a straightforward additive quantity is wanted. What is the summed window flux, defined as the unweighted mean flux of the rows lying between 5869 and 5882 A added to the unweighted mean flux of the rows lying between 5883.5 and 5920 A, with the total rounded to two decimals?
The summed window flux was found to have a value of 4.97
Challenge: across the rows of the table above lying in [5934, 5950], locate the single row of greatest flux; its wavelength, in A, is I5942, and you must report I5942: 5941.34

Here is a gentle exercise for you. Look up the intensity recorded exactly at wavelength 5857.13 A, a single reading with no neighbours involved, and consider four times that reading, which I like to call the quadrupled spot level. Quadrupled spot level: 9.1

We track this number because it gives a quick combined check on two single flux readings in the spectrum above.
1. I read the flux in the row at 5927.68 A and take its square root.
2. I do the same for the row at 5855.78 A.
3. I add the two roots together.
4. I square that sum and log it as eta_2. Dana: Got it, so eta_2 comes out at 9.0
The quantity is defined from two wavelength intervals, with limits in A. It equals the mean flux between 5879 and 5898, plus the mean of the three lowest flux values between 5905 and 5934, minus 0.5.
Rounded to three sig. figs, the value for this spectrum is 4.03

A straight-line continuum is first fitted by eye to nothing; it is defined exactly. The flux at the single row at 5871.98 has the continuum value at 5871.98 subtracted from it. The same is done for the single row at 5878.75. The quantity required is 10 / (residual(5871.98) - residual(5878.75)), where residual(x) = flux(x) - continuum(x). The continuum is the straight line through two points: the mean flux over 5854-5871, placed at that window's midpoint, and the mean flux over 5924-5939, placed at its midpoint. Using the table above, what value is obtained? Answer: -123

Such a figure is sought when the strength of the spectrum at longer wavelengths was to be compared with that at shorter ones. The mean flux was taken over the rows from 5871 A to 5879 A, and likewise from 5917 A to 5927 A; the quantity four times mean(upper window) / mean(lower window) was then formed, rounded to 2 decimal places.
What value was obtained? 3.39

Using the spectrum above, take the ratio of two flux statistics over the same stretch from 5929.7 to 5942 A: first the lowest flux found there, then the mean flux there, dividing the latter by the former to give 1.11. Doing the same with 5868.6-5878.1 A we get 1.04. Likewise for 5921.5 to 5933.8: 1.13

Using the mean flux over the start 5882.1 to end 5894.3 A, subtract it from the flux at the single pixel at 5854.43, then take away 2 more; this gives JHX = -2.3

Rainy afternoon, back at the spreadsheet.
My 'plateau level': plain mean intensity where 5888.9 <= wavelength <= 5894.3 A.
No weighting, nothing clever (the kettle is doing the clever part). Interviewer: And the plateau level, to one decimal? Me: 2.5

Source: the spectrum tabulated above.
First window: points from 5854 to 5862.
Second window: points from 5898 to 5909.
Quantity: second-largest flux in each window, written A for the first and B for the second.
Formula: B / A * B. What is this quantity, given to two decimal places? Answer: 2.76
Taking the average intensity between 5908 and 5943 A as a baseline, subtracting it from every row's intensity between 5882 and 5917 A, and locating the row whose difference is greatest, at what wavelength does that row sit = 5900.44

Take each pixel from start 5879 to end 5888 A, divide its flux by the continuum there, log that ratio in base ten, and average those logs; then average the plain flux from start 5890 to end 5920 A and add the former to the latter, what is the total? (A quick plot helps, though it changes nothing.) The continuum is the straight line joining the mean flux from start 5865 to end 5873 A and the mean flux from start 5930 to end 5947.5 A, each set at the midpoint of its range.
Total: 2.30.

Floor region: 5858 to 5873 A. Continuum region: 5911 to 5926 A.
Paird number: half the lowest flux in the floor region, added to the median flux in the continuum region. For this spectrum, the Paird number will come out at 3.4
